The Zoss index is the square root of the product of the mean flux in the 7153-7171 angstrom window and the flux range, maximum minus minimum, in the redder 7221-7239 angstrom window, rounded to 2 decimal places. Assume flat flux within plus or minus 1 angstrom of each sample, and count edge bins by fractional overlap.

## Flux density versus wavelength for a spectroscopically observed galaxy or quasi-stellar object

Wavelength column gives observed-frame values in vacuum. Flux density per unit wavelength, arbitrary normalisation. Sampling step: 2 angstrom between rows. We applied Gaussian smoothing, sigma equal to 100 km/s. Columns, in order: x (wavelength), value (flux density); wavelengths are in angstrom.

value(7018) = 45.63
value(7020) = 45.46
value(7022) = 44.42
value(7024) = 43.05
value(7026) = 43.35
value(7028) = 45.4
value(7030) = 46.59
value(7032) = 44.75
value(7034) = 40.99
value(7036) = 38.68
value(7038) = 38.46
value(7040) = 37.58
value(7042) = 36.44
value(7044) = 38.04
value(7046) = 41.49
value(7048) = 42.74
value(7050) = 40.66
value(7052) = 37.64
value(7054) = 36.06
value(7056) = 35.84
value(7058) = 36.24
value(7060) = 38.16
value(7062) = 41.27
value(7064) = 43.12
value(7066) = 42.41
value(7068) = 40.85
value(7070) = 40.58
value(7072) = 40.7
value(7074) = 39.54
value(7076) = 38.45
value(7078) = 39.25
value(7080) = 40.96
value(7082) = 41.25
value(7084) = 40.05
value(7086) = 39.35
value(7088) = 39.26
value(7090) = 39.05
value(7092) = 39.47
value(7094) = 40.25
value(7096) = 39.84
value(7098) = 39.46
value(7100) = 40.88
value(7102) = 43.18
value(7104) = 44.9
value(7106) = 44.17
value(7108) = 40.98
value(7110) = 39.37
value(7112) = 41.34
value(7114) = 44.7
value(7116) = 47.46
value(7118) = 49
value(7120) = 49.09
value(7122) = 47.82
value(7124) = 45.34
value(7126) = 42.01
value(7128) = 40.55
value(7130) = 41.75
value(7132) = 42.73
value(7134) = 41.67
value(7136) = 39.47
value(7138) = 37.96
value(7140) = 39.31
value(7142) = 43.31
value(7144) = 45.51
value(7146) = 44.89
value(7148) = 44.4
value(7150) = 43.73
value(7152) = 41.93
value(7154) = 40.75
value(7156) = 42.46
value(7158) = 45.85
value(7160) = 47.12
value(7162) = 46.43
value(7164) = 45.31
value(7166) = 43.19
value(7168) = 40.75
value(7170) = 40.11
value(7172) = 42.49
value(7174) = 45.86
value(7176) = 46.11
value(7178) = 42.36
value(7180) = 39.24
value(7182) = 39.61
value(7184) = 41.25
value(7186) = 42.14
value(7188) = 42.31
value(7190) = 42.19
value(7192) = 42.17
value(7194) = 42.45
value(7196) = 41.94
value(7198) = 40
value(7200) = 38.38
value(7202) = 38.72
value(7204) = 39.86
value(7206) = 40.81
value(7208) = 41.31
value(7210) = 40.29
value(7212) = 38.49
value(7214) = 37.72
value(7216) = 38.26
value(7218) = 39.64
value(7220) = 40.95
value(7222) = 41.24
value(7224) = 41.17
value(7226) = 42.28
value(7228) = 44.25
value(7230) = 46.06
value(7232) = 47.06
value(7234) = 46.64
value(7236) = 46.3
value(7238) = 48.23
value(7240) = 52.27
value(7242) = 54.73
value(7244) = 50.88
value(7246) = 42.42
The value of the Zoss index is 17.54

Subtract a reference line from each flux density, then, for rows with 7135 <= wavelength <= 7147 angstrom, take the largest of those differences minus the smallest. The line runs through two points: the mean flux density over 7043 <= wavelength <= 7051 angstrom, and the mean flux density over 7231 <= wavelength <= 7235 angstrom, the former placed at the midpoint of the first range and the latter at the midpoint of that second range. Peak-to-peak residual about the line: 7.4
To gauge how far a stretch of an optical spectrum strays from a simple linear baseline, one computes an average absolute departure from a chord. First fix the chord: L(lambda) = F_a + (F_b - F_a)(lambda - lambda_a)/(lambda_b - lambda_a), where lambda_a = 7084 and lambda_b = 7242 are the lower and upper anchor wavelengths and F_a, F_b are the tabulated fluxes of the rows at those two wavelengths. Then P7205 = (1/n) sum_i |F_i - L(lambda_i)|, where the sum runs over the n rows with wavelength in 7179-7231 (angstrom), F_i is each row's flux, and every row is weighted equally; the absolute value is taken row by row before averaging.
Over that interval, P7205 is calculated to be 10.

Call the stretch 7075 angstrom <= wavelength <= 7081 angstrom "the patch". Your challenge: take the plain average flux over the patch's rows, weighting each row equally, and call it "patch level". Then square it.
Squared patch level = 1564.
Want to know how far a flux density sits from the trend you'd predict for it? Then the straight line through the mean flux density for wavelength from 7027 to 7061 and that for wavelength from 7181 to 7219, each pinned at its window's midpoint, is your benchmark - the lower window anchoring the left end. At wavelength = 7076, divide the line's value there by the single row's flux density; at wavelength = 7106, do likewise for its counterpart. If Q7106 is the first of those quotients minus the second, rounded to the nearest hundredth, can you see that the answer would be 0.13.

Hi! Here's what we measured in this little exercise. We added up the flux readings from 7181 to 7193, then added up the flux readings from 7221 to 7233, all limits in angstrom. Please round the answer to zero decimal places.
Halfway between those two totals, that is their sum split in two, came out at 256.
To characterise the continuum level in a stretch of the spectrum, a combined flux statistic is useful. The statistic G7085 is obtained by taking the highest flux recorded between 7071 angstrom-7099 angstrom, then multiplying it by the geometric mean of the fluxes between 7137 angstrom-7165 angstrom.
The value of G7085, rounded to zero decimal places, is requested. 1791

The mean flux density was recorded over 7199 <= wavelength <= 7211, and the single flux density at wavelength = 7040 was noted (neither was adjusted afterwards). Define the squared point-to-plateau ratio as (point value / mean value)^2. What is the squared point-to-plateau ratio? 0.89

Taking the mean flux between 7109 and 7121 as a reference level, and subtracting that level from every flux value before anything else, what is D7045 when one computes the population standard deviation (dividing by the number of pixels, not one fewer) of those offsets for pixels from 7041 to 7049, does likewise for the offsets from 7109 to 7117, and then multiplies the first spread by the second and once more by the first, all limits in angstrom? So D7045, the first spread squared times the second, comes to 20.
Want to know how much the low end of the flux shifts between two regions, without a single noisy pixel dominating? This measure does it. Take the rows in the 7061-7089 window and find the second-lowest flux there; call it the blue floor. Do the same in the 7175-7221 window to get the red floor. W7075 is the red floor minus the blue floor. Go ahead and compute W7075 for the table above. -1.0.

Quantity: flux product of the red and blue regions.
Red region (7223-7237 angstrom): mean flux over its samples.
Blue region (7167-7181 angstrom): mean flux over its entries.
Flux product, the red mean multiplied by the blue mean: 1901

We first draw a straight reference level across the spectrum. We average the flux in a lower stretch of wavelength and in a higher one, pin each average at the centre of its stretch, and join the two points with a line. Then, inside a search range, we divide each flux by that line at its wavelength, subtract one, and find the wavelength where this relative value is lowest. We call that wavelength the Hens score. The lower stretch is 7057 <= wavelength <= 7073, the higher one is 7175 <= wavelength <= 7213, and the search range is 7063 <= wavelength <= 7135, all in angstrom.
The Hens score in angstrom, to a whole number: 7076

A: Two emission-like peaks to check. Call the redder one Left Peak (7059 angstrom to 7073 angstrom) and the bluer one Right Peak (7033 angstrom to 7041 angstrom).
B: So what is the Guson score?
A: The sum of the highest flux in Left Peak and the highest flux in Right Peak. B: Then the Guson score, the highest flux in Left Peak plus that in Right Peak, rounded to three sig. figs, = 84.1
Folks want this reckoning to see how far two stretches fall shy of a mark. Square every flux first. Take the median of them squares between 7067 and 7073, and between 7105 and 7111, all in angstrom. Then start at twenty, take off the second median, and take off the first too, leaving -3316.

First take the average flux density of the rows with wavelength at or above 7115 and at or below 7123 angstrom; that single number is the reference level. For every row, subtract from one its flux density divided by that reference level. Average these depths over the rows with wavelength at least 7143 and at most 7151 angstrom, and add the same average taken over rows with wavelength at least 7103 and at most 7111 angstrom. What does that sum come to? 0.20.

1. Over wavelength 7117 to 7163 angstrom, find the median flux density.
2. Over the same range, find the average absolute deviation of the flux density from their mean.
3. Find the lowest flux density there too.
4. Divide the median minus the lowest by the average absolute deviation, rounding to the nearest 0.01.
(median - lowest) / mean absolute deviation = 2.09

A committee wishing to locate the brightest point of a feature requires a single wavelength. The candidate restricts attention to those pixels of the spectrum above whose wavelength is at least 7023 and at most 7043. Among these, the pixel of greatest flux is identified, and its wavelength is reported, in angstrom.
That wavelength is 7030 angstrom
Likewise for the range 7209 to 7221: 7220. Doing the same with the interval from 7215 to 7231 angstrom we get 7230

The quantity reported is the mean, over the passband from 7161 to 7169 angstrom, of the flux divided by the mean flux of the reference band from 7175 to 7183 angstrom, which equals 1.05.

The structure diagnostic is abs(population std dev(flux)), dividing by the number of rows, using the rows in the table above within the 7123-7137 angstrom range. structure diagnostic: 1.7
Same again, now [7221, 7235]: 2.4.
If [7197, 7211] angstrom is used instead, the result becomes 1.0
